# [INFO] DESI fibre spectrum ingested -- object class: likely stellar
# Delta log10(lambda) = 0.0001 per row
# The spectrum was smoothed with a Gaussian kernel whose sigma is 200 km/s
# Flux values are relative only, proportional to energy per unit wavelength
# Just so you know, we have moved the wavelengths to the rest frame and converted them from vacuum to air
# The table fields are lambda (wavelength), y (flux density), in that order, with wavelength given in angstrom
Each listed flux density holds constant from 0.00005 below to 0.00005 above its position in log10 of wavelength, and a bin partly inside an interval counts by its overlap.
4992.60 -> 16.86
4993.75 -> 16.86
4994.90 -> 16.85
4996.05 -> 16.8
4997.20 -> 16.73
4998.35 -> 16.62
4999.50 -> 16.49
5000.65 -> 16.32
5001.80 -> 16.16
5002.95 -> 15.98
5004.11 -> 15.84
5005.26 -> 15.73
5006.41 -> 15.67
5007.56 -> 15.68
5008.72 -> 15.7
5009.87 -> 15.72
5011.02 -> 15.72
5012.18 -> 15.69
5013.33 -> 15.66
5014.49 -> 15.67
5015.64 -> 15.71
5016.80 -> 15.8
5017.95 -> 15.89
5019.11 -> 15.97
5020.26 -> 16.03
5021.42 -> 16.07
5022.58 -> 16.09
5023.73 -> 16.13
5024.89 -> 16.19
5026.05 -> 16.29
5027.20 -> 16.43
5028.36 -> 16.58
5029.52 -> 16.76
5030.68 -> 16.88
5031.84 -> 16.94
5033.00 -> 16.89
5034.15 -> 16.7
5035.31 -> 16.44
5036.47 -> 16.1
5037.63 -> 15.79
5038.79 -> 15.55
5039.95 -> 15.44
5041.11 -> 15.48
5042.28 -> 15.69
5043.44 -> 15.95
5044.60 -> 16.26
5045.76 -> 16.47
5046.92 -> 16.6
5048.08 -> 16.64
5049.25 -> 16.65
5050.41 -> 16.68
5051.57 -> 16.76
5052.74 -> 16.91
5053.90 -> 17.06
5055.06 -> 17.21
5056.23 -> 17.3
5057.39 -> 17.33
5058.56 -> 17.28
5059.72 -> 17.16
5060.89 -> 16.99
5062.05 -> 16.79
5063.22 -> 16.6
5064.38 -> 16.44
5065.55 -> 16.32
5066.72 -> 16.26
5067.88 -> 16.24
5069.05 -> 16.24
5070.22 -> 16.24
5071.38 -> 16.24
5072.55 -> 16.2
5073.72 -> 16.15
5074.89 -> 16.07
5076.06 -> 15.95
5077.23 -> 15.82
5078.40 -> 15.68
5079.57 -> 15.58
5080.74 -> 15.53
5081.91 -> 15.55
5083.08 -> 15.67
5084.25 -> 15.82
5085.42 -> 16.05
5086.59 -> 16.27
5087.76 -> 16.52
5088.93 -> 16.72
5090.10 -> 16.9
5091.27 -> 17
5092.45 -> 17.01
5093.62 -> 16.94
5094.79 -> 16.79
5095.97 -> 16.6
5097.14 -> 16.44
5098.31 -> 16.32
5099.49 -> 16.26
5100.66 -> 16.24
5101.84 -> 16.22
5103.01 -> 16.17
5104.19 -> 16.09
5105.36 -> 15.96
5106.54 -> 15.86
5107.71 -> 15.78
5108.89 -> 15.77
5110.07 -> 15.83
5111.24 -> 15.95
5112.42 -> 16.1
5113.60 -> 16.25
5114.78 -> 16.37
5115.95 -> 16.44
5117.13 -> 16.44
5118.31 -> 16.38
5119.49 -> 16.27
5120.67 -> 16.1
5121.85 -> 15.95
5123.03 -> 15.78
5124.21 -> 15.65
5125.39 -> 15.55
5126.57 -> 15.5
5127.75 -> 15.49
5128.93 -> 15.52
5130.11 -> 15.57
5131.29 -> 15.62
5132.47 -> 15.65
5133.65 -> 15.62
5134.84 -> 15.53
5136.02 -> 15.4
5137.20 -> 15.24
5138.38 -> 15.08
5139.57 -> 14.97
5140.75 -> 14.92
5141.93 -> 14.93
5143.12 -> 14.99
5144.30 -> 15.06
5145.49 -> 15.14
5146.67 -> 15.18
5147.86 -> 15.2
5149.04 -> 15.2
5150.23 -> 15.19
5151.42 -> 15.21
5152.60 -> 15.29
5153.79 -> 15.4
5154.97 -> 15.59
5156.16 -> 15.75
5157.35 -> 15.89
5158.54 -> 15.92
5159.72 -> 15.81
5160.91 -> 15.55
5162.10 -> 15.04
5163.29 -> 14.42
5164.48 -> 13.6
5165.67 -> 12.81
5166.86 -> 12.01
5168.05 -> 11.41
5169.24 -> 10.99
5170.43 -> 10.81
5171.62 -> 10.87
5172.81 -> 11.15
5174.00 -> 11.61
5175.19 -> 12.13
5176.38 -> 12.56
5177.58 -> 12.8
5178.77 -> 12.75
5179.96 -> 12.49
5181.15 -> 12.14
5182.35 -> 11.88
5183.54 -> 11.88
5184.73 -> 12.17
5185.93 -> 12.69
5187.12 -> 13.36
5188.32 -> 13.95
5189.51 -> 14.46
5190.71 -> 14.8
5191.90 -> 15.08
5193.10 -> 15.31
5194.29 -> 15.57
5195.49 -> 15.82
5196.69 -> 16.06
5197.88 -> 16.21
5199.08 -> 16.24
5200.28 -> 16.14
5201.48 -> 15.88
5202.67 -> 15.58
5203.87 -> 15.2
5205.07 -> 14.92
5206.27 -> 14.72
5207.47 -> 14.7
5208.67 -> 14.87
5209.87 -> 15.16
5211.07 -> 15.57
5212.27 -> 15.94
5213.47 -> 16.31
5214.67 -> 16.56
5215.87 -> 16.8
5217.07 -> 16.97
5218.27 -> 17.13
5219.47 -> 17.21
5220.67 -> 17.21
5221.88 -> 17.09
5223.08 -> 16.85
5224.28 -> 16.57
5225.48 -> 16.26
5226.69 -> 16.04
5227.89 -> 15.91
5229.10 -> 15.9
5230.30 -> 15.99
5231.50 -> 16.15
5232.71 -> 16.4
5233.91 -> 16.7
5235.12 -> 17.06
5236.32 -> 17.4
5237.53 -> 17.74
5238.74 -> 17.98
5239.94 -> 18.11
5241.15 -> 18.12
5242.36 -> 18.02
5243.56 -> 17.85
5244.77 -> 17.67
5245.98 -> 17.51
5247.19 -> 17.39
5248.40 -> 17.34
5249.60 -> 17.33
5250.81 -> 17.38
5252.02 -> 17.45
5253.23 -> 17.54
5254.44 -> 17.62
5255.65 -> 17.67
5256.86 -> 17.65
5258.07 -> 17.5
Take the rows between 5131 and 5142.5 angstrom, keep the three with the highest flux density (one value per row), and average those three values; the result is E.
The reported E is 15.6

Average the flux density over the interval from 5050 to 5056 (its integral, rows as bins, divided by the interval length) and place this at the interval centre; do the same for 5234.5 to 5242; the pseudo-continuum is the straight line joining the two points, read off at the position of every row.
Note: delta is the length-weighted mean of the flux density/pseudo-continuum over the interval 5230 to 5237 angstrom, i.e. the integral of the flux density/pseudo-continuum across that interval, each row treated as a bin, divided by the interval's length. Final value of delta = 0.94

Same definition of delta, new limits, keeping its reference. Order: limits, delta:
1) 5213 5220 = 0.96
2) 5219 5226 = 0.96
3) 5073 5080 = 0.93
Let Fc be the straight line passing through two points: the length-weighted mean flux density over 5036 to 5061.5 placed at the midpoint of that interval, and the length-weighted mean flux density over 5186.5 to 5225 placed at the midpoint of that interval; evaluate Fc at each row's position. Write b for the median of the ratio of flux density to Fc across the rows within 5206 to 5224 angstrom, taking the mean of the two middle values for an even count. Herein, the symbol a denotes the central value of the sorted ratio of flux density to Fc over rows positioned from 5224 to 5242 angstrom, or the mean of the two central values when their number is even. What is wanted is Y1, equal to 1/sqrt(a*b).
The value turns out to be 0.95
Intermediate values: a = 1.06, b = 1.05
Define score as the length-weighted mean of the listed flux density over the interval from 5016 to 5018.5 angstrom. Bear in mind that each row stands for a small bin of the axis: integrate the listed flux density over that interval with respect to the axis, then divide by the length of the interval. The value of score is 15.8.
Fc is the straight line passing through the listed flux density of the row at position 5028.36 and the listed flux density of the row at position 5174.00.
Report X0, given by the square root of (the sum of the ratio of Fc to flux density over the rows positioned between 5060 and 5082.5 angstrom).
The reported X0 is 4.22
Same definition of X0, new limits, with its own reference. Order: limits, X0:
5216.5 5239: 3.33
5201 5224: 3.50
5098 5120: 4.04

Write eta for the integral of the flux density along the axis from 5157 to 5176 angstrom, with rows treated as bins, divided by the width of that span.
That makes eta 13.1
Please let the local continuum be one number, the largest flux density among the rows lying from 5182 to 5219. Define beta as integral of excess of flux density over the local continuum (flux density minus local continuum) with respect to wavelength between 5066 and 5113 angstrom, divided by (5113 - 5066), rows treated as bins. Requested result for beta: -1.0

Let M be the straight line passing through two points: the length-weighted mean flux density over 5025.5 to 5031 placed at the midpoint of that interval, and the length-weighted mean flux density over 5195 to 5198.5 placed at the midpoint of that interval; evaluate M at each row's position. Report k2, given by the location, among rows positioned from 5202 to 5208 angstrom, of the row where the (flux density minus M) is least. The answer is 5207.47 angstrom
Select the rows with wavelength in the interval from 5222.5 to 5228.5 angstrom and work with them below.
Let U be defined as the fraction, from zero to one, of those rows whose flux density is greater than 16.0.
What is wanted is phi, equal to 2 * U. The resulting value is 1.6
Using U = 0.80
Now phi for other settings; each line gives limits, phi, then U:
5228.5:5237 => 1.4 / 0.71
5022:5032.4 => 2.0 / 1.00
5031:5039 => 1.4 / 0.71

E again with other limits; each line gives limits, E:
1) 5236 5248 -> 18.1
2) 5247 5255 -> 17.5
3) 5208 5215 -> 16.3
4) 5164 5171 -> 12.8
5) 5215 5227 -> 17.2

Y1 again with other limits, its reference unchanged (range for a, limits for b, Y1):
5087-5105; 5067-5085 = 1.01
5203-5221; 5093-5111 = 0.99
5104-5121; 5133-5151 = 1.03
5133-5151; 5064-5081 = 1.03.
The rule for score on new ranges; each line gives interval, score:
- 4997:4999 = 16.7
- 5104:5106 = 16.0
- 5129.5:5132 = 15.6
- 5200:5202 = 16.0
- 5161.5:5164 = 14.7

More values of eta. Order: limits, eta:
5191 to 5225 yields 16.0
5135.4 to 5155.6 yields 15.2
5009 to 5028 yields 15.9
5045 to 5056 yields 16.8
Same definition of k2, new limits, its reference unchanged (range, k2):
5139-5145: 5140.75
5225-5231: 5229.10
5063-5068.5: 5067.88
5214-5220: 5214.67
